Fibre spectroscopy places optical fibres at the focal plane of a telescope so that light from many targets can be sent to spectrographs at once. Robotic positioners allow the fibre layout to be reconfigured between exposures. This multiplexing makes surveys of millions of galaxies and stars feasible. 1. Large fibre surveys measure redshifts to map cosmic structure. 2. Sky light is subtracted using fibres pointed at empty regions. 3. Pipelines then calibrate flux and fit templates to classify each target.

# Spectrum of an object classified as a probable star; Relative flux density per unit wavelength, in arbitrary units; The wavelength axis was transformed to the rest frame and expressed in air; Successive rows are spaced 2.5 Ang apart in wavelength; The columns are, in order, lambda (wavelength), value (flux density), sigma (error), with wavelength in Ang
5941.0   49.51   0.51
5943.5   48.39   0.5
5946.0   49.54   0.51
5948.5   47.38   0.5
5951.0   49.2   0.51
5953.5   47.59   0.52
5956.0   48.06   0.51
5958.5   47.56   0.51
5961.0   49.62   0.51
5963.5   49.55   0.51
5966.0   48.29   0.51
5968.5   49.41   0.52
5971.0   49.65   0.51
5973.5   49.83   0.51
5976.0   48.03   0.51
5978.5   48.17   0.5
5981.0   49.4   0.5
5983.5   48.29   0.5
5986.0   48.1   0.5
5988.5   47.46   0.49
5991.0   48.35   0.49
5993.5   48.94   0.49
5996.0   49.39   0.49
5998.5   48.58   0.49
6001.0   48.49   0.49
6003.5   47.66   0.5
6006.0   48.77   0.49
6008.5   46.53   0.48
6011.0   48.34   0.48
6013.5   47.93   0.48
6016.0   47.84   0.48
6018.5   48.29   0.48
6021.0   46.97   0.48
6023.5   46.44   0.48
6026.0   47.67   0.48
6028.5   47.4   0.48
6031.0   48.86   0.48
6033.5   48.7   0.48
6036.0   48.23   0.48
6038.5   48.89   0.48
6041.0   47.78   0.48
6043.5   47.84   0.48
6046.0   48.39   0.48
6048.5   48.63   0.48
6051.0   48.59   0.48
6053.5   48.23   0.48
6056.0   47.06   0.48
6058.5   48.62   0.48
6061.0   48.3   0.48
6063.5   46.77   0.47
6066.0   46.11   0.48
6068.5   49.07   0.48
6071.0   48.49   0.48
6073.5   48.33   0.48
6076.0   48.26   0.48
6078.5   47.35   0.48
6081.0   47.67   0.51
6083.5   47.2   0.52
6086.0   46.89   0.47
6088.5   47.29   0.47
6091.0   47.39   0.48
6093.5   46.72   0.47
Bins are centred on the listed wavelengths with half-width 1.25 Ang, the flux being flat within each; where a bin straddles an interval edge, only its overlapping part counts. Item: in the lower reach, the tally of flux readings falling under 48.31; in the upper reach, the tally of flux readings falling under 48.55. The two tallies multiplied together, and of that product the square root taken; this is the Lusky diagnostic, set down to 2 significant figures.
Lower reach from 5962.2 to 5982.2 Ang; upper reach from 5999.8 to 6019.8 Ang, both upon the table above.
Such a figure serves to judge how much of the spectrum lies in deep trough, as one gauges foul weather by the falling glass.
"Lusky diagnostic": 4.6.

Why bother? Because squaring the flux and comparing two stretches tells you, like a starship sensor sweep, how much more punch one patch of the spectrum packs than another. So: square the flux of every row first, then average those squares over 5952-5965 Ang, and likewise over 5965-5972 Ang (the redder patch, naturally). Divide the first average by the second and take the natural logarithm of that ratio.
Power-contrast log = -0.03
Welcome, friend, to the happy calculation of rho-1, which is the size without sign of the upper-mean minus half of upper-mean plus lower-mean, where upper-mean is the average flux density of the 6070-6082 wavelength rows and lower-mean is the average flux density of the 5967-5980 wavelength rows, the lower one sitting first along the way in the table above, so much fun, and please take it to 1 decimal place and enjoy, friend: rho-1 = 0.5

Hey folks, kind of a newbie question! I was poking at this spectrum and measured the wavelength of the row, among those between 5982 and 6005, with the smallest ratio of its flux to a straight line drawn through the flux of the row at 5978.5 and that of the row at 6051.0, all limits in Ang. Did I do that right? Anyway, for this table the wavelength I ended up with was 5988.5 Ang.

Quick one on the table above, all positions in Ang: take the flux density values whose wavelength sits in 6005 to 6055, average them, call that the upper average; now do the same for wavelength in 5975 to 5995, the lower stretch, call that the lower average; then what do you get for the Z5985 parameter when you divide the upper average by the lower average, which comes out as 0.99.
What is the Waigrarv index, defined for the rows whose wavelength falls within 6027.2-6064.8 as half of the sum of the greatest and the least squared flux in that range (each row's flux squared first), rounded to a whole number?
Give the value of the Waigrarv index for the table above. 2289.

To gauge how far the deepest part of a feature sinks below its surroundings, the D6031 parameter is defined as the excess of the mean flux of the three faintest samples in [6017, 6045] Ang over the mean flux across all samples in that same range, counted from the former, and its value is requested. -1.0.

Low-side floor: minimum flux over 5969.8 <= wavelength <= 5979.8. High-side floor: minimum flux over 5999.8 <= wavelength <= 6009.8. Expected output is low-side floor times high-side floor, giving 2235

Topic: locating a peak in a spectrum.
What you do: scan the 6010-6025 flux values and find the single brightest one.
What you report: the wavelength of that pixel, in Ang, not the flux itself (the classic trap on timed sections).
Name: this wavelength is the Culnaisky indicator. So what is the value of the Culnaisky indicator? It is 6011.0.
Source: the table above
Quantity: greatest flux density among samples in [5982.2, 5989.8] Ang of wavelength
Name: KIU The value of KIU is 48.29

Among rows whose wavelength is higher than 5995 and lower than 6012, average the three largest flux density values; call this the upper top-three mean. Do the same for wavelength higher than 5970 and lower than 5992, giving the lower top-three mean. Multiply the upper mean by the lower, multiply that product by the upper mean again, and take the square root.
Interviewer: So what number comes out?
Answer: 345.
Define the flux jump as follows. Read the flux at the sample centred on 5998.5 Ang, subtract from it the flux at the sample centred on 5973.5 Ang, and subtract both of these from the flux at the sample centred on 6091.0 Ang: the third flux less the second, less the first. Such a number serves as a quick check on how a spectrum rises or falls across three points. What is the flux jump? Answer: -51.0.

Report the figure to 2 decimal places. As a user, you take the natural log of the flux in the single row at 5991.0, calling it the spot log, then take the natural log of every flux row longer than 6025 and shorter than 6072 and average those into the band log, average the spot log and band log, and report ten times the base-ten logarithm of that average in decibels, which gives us 5.88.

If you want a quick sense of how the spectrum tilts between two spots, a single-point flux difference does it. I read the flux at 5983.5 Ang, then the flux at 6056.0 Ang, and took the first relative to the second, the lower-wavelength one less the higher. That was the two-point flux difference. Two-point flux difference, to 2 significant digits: 1.2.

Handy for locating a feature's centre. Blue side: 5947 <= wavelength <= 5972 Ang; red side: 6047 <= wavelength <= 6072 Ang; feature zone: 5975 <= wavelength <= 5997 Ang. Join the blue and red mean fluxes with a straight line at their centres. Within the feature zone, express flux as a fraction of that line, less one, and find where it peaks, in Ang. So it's 5996.0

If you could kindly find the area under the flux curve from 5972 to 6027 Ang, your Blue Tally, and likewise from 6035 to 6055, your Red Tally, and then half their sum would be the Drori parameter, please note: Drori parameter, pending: 1808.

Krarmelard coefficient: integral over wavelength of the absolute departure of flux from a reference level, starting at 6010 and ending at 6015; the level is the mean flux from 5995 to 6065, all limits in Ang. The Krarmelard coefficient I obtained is 1.0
